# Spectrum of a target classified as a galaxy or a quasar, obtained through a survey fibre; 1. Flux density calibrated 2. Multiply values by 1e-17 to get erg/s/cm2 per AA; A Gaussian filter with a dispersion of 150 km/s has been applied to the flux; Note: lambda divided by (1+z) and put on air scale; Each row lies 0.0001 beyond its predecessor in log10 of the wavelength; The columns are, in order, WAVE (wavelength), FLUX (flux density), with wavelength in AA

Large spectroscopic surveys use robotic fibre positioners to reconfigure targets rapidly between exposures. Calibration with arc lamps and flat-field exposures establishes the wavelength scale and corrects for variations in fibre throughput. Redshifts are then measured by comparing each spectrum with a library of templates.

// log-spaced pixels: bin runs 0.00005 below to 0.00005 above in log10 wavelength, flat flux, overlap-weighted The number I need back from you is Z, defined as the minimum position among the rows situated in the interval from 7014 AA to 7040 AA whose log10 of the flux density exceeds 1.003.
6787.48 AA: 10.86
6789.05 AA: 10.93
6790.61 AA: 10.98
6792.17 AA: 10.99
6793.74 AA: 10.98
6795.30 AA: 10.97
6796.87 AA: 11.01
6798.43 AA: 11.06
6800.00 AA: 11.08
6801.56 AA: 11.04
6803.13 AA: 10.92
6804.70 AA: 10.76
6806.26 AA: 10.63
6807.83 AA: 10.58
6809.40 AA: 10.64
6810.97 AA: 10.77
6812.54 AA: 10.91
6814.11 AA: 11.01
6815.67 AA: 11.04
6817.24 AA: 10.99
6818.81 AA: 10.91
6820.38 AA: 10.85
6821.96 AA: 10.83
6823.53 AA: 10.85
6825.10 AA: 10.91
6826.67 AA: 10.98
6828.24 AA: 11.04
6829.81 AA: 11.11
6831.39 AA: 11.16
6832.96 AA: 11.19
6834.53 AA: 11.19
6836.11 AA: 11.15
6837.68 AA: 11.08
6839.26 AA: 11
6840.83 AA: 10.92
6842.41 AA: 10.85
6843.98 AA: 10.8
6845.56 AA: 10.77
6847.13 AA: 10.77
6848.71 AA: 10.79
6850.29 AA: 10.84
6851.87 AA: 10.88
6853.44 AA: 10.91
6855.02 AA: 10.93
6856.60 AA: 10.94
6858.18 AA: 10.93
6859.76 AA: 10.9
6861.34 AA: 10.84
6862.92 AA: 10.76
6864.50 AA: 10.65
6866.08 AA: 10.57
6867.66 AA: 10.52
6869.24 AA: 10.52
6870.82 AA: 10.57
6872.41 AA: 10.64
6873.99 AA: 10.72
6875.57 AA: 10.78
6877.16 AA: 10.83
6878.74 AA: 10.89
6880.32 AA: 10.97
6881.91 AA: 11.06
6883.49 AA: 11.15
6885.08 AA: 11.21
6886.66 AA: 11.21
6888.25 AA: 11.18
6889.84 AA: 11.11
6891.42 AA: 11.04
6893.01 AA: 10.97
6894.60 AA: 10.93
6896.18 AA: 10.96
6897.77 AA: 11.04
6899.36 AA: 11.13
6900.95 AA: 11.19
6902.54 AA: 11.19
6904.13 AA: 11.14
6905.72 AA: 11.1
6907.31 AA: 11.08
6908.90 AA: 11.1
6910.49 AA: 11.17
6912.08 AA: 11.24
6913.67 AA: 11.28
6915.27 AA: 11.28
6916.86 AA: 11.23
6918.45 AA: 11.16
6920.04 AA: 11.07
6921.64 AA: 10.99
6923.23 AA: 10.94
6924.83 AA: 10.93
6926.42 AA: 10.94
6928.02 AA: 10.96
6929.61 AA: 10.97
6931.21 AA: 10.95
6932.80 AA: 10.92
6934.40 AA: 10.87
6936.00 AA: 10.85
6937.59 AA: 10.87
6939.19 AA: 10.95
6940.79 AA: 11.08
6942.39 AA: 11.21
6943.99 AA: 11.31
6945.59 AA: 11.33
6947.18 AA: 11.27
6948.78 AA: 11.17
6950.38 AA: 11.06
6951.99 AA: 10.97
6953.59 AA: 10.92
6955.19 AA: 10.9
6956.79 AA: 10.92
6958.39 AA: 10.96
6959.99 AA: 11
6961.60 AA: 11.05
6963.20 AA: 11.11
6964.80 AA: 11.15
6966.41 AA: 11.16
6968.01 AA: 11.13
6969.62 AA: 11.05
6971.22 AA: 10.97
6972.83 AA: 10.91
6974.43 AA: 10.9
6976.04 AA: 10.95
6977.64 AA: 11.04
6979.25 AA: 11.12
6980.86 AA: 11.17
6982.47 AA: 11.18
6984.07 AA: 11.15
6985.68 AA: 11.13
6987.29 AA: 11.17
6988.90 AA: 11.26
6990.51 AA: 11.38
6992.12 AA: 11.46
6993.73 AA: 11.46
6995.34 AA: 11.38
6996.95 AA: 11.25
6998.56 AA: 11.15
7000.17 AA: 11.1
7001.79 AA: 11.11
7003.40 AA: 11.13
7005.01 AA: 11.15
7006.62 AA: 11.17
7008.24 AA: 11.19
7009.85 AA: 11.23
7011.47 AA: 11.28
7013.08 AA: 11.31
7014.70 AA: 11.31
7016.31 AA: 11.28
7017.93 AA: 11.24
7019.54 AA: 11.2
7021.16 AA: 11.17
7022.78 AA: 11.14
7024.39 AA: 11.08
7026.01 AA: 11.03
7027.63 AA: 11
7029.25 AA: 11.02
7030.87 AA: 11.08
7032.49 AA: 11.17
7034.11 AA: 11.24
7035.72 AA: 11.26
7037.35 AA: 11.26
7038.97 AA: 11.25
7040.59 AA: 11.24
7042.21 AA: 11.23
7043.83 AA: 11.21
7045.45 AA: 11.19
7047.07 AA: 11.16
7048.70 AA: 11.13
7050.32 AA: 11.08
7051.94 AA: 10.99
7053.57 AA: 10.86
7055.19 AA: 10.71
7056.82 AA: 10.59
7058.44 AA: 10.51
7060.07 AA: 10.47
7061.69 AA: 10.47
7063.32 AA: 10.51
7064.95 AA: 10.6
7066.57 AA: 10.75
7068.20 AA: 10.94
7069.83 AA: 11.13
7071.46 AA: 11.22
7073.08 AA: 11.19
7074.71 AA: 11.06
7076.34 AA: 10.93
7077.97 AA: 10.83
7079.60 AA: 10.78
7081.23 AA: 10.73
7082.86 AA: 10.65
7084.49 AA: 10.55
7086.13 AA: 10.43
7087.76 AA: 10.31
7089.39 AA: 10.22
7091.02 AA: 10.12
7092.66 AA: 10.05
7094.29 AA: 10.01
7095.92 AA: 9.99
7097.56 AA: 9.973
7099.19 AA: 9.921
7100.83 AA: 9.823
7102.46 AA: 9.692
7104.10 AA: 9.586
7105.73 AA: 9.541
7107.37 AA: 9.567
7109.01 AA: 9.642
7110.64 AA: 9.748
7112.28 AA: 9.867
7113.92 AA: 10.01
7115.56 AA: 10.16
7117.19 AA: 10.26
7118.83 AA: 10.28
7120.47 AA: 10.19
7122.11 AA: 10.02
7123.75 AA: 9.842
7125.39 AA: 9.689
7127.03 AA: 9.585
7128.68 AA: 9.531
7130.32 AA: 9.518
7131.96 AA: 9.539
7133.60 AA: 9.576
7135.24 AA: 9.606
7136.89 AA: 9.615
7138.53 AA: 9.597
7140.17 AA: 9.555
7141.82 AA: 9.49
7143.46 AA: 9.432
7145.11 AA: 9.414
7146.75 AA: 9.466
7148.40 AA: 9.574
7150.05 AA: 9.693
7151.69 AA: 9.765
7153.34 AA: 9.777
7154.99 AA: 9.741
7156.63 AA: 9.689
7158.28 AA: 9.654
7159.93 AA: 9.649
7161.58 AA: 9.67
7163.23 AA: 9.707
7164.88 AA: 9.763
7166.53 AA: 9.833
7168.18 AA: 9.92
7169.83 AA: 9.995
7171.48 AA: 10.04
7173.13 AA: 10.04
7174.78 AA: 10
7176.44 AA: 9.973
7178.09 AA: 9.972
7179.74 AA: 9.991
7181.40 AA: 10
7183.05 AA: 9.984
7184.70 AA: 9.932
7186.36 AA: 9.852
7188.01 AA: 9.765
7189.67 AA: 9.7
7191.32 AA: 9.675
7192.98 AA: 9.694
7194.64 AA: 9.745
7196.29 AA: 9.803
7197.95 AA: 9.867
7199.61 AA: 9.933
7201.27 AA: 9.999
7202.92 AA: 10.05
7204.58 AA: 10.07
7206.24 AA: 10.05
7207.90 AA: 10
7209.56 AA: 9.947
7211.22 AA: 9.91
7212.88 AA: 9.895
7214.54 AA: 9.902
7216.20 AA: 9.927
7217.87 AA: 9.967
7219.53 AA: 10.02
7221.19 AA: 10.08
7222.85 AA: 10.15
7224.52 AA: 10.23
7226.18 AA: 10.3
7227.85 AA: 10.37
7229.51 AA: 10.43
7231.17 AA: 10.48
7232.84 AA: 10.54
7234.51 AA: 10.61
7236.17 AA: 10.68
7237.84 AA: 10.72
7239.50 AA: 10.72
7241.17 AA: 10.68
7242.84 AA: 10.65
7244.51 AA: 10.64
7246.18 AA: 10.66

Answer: 7014.70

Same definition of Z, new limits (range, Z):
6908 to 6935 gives 6908.90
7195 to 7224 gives 7204.58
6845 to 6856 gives 6845.56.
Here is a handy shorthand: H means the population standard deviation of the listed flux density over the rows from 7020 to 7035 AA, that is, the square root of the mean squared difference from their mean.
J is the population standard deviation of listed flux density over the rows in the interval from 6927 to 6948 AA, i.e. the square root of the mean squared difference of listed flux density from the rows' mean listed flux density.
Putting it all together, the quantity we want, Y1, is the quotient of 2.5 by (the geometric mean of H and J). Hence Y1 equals 22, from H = 0.08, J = 0.17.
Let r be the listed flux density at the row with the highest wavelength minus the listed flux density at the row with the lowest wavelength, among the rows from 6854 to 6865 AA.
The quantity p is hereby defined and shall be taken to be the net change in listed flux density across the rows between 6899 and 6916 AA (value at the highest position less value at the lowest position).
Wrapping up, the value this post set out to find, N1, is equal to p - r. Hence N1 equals 0.4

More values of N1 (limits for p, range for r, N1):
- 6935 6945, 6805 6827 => 0.1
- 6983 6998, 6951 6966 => -0.1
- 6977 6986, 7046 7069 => 0.3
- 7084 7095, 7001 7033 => -0.6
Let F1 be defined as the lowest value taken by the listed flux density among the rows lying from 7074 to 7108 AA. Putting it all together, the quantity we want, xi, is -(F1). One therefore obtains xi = -9.5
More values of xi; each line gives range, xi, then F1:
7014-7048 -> -11.0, 11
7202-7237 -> -9.9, 9.895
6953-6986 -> -10.9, 10.9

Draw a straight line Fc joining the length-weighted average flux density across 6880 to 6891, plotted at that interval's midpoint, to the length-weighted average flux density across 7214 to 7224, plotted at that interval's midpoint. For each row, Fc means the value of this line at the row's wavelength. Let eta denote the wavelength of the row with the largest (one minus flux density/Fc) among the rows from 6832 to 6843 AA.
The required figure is 6842.41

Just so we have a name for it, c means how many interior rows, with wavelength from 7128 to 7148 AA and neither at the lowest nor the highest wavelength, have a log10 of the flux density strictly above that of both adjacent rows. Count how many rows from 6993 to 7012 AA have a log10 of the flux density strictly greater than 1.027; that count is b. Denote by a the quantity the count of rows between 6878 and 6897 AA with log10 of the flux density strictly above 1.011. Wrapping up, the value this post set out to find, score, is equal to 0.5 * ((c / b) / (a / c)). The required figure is 0.0035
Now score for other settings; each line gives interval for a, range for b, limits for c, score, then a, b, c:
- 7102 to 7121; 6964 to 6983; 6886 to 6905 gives 0.0000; 2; 12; 0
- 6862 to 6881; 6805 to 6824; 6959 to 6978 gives 0.0046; 12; 9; 1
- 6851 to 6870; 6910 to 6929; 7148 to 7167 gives 0.0035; 12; 12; 1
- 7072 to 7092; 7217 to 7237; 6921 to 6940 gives 0.0500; 10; 1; 1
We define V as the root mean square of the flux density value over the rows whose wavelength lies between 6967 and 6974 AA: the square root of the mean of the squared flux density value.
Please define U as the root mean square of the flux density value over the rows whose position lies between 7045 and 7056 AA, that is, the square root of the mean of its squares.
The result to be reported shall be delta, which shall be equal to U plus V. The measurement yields 22.0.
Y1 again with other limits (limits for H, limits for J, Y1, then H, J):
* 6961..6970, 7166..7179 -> 47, 0.04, 0.06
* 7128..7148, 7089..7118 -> 21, 0.06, 0.22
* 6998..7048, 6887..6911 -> 31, 0.08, 0.08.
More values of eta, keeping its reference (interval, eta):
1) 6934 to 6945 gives 6936.00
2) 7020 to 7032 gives 7027.63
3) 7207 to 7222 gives 7212.88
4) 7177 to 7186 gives 7184.70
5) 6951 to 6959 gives 6955.19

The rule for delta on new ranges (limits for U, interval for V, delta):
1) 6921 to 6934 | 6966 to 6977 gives 22.0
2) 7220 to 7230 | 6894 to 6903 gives 21.3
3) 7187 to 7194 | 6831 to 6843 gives 20.8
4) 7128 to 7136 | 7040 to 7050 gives 20.7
